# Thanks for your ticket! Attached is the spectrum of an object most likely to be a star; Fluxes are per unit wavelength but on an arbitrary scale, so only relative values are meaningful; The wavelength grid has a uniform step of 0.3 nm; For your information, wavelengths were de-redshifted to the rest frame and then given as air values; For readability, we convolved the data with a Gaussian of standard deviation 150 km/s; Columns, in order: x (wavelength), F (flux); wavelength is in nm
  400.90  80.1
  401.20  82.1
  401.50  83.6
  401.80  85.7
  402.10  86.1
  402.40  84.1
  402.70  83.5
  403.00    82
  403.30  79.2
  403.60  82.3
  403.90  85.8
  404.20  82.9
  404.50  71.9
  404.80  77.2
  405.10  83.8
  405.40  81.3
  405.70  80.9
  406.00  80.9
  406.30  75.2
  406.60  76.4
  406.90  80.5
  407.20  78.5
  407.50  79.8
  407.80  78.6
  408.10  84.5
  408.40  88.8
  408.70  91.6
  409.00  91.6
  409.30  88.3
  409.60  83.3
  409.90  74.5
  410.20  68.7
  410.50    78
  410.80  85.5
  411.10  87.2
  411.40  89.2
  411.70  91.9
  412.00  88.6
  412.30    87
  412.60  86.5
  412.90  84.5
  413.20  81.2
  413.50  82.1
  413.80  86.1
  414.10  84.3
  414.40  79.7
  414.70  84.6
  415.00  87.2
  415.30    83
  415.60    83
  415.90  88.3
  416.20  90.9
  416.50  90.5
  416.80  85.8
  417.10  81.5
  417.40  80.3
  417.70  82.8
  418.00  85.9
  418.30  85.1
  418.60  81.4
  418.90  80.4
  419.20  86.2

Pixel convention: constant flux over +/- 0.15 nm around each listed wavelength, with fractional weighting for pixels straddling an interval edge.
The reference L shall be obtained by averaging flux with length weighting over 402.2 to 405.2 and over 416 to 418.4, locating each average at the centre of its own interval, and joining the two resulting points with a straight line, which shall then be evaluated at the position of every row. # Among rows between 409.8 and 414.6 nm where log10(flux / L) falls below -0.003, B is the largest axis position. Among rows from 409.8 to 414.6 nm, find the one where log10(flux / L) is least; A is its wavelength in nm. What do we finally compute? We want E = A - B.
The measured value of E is -4.20 nm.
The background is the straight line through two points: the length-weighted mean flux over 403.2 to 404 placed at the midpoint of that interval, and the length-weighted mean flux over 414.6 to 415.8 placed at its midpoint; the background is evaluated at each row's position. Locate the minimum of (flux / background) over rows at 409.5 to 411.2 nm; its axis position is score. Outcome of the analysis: 410.20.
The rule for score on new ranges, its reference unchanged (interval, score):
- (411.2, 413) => 412.90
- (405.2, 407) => 406.30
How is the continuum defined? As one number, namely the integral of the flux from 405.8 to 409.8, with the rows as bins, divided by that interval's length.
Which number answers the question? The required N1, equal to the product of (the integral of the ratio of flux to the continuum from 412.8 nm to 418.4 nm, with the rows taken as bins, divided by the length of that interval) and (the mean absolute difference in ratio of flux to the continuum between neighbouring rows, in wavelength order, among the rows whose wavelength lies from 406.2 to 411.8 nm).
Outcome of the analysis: 0.047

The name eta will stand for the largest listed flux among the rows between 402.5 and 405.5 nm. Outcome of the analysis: 85.8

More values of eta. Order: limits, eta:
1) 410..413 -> 91.9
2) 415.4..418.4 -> 90.9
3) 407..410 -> 91.6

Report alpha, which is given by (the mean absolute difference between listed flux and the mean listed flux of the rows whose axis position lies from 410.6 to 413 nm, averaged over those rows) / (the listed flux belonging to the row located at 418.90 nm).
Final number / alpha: 0.022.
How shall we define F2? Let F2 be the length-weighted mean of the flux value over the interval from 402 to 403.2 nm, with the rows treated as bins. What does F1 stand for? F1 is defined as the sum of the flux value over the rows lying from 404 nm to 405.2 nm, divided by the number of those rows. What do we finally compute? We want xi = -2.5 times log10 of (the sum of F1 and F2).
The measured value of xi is -5.53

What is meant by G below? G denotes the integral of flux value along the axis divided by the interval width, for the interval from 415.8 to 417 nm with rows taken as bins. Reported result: 88.6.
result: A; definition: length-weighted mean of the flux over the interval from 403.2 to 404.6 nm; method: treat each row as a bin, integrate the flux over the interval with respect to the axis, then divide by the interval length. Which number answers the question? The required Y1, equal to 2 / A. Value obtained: 0.0248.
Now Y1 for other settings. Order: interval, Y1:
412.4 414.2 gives 0.0238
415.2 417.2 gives 0.0232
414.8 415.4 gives 0.0235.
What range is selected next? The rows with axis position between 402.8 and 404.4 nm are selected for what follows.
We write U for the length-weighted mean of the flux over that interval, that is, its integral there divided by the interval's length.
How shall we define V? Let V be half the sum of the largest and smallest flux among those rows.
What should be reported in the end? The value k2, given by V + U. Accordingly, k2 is 165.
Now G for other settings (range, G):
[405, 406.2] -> 81.4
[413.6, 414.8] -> 83.6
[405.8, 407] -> 78.3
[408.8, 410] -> 85.1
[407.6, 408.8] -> 85.4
